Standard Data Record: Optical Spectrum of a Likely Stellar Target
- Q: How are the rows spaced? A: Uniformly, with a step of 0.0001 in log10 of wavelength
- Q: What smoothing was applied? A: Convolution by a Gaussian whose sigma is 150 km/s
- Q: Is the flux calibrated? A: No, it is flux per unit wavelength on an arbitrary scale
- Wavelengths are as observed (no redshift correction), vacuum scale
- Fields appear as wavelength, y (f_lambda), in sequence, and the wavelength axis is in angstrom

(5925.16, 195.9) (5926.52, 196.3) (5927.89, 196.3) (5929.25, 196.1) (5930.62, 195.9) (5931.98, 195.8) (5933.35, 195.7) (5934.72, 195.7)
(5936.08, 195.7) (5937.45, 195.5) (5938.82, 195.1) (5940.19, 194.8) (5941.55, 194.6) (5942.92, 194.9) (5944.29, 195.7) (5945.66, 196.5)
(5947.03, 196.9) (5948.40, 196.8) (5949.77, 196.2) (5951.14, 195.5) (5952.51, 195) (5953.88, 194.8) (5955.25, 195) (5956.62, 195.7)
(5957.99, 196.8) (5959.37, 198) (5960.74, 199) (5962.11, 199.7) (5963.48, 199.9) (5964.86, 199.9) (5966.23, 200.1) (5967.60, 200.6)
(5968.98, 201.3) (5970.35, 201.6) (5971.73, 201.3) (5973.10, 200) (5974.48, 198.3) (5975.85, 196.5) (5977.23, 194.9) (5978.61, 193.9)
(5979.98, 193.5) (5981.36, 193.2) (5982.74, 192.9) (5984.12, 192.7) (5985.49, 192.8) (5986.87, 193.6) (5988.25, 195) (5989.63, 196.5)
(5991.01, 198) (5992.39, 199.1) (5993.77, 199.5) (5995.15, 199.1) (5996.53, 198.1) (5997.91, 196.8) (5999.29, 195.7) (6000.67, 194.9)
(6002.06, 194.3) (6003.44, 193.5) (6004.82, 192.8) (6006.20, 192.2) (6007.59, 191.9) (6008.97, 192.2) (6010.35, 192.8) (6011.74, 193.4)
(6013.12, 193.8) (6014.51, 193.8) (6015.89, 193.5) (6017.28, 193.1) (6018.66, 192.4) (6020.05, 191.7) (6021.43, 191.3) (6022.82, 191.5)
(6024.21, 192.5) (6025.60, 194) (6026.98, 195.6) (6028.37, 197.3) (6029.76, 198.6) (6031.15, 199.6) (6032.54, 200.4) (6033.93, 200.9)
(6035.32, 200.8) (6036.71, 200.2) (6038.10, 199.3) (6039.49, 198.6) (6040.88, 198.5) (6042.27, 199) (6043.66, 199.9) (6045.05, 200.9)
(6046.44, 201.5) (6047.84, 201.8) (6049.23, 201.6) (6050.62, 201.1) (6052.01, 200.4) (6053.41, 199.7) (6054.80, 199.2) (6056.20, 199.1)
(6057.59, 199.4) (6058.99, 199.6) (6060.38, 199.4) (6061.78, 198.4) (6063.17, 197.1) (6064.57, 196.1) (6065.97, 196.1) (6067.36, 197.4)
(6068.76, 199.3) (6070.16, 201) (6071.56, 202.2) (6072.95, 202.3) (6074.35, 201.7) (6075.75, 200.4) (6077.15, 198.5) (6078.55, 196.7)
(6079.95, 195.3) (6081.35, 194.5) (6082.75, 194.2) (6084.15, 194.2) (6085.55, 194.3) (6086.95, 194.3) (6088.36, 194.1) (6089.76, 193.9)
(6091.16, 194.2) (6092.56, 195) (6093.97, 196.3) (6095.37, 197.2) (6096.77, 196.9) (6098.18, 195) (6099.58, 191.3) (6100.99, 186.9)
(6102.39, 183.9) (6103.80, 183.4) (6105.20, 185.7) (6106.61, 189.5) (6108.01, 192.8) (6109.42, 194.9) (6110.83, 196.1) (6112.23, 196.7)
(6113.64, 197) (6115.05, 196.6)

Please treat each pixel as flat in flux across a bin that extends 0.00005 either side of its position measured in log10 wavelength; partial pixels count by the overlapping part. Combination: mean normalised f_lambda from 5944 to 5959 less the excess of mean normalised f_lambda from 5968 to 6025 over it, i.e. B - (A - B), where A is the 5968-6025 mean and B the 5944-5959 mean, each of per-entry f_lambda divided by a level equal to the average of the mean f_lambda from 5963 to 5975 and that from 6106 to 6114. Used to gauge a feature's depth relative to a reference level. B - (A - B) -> 1.00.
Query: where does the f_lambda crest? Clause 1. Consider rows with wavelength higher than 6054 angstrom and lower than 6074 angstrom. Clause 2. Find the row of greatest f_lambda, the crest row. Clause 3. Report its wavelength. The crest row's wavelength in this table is 6072.95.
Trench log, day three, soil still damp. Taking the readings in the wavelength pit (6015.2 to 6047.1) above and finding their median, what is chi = 199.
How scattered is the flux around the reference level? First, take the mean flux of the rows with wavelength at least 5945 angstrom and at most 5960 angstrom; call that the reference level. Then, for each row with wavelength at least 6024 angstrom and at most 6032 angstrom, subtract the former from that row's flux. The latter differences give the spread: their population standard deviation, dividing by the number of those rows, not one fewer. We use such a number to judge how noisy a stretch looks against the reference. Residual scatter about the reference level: 2.5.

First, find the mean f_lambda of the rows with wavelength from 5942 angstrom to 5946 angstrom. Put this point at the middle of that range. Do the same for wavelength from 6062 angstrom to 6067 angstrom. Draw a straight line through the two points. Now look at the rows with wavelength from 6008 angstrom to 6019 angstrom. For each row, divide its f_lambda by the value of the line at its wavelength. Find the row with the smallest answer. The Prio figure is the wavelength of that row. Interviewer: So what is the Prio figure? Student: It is 6008.97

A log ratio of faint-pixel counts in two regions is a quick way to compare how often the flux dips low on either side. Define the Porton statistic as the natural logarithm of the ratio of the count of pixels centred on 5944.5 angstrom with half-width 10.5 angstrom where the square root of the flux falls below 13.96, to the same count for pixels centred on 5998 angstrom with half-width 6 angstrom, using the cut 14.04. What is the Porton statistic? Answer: -0.5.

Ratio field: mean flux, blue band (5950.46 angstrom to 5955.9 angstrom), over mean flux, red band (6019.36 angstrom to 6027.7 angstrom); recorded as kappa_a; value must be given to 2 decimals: 1.01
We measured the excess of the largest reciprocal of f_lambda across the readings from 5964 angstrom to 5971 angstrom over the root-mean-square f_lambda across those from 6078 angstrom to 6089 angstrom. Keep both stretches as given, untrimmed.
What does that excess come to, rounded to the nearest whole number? -195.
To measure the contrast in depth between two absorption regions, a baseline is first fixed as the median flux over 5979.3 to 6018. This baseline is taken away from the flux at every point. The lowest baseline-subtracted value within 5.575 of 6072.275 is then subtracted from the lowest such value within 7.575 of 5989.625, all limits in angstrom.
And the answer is -4.7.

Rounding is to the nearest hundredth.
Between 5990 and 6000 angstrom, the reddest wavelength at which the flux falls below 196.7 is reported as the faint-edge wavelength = 5999.29 angstrom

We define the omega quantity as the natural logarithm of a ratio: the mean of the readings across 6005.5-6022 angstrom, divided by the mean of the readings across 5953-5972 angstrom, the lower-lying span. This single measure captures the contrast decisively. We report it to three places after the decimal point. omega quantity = -0.031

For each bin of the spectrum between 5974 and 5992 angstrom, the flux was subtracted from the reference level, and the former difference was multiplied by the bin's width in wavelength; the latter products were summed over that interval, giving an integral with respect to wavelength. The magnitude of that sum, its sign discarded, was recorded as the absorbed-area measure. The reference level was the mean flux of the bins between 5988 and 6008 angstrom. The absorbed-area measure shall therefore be 19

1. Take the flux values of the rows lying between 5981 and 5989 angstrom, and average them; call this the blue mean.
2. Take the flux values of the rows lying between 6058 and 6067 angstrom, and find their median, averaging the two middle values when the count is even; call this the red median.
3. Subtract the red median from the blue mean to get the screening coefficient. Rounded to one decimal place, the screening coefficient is -4.4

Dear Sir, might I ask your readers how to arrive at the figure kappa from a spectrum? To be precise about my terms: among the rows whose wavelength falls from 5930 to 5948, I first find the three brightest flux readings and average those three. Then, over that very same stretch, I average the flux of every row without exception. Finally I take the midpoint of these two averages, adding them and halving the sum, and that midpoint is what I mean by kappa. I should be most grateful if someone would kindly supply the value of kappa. 196.0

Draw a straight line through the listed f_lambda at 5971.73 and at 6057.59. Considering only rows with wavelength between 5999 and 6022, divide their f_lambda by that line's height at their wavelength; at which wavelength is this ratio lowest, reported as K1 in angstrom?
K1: 6021.43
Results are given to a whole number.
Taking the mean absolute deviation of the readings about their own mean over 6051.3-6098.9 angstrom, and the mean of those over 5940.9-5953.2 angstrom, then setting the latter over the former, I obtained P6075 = 86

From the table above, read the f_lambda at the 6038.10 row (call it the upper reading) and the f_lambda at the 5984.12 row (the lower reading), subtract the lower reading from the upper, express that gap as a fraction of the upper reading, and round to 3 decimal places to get 0.033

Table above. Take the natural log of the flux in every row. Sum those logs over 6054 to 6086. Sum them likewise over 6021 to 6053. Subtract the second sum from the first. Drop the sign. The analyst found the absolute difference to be 0.04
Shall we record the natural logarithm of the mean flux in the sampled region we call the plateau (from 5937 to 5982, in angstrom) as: 5.283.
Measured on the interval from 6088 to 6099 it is 5.275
